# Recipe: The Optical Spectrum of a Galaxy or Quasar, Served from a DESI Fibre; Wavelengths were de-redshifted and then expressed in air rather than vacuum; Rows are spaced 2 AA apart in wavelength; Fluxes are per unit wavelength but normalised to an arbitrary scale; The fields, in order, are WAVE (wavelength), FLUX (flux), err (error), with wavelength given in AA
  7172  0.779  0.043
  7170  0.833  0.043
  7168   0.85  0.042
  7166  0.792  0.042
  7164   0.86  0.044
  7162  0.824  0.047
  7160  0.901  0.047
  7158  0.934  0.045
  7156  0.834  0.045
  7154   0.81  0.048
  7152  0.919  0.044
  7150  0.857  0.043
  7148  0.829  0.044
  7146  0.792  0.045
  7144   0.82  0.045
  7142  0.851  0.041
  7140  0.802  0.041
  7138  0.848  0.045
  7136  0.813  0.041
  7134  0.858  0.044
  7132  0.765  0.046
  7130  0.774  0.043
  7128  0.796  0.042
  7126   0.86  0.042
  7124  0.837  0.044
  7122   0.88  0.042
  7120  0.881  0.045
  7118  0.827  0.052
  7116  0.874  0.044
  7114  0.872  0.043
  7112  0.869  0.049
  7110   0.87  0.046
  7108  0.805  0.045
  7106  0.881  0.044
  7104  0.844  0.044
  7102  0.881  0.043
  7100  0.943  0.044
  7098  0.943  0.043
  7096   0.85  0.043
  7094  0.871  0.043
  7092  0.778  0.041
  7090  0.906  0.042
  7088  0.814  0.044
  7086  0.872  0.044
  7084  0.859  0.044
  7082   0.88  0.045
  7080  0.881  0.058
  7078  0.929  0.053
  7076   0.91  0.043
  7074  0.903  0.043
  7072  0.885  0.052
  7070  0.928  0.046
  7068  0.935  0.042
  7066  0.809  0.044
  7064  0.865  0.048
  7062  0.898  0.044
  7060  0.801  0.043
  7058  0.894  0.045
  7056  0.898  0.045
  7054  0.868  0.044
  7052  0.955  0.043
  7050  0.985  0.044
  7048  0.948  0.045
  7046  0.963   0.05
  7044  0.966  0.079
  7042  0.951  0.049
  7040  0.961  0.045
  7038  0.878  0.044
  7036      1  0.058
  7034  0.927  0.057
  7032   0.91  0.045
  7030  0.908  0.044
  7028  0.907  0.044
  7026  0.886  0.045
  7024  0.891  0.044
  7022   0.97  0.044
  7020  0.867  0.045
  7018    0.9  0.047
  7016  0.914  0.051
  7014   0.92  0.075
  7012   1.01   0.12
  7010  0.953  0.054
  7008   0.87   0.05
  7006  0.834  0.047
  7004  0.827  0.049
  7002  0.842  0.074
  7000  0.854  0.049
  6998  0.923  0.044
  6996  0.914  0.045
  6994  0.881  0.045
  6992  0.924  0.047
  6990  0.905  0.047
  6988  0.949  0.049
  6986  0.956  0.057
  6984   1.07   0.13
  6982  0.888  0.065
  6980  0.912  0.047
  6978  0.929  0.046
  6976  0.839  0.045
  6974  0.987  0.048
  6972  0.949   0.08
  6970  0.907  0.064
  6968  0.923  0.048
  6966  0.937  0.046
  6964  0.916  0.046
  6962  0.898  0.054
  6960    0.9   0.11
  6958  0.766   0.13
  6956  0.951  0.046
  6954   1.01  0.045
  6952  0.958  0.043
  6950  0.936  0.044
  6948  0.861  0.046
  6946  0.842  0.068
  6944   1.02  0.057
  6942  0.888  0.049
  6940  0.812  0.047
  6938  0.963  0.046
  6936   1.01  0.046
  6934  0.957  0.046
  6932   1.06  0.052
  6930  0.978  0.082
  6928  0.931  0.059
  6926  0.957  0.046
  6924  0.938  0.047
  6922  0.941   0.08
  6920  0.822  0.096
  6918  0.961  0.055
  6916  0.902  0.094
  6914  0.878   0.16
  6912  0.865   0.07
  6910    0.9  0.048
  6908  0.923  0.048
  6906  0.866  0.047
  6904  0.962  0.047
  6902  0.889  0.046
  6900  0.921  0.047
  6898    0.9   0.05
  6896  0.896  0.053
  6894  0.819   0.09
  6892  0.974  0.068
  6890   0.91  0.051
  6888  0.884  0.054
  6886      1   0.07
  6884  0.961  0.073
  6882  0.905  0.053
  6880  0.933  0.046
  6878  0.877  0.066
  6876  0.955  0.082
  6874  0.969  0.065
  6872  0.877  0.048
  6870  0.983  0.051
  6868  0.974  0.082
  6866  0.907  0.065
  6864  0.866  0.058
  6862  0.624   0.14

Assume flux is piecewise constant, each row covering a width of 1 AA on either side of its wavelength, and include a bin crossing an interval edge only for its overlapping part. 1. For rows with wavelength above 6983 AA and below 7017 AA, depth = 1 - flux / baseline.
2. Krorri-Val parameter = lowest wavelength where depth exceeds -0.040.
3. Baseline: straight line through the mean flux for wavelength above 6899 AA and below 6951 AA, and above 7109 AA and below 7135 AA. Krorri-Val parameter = 6990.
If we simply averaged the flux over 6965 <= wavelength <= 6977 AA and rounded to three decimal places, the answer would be 0.924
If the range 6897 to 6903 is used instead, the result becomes 0.903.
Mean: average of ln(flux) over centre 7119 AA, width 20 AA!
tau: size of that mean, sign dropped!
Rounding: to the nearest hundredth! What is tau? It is 0.16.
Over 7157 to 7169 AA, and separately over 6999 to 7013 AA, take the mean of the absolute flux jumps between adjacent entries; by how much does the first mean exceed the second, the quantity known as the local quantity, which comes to 0.019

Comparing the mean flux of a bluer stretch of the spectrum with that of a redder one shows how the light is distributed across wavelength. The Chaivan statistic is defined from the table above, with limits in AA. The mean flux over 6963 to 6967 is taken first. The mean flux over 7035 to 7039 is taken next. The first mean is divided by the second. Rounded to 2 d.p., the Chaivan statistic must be 0.99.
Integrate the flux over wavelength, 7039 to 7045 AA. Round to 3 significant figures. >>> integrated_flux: 5.76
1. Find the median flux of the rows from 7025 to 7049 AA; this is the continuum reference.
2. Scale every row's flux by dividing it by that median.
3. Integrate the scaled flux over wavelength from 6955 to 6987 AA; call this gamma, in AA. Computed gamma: 31.4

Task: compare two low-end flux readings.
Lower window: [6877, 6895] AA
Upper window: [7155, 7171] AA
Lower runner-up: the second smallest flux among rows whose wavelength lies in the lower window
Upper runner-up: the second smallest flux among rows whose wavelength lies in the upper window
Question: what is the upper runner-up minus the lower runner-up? -0.05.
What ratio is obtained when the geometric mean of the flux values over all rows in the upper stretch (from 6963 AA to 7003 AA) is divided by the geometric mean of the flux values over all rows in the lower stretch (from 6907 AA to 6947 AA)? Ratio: 0.993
